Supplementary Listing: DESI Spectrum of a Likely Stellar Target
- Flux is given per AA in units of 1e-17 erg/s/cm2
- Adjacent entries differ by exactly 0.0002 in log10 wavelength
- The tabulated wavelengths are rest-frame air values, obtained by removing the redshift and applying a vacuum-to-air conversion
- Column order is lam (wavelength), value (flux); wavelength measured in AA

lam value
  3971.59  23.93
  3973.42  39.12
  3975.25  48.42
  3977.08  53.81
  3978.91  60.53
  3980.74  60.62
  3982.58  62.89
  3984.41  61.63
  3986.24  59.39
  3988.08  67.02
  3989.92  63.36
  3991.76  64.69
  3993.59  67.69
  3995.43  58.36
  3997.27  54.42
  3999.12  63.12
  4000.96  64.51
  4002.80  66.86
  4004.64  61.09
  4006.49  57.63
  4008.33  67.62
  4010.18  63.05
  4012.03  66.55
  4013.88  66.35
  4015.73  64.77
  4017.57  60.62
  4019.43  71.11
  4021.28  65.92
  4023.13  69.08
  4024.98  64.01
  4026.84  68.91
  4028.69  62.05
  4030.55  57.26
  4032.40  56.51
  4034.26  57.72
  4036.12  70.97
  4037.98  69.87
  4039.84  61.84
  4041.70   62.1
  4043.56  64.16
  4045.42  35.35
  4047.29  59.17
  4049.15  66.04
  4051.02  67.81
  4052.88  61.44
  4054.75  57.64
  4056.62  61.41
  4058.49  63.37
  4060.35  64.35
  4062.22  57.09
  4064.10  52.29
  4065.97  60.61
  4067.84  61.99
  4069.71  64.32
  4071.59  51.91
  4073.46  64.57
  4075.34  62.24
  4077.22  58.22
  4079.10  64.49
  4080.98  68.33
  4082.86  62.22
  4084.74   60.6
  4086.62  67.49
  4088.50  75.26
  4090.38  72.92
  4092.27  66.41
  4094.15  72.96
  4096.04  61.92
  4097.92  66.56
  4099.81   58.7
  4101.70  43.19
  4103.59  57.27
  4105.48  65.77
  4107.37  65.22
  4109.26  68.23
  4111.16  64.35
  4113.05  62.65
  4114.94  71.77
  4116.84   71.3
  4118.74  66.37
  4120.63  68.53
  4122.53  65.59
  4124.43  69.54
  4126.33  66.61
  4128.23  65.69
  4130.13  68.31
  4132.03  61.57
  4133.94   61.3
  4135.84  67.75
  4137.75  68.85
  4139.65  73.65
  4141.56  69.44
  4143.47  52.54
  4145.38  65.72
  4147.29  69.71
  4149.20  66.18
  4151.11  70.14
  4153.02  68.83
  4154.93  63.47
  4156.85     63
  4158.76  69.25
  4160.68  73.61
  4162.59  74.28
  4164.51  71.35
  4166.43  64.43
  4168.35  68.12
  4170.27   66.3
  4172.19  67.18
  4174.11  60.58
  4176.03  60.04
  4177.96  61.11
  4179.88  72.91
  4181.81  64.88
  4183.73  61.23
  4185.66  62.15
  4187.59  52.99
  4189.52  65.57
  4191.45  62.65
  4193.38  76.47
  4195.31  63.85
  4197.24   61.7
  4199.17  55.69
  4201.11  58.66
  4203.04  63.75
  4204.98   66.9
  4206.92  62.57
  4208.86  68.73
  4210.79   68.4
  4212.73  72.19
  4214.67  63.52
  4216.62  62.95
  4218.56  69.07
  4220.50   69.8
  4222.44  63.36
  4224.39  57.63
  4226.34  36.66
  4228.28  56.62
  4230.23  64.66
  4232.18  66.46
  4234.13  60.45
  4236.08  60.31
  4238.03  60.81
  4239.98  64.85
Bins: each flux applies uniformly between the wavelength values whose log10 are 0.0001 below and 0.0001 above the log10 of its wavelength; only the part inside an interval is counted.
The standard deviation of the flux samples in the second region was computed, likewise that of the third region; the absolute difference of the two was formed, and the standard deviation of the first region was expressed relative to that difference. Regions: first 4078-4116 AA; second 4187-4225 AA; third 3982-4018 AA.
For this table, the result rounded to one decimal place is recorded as 3.5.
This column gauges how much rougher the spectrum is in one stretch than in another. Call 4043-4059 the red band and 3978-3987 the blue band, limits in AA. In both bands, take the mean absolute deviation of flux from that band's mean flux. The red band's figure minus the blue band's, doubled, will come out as 9.8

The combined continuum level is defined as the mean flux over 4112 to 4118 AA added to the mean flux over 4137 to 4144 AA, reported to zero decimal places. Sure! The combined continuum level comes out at 135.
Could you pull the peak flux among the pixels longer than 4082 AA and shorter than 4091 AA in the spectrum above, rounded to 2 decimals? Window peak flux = 75.26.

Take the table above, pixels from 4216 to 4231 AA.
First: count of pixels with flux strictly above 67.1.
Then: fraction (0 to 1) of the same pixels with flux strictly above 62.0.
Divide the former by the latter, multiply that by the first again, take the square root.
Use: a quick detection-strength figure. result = 3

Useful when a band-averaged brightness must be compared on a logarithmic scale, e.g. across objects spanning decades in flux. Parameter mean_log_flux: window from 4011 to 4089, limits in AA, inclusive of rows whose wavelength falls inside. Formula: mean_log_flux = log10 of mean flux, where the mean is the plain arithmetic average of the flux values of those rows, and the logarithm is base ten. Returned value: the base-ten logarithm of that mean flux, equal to 1.80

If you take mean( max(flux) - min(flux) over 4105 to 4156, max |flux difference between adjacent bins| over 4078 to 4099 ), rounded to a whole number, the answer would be 16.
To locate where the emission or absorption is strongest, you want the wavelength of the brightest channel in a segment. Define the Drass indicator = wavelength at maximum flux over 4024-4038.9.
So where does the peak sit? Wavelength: 4036.12 AA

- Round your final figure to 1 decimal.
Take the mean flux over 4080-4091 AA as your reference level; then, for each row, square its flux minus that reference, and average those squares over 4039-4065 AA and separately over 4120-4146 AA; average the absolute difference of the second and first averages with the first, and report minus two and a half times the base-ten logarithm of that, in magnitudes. -5.1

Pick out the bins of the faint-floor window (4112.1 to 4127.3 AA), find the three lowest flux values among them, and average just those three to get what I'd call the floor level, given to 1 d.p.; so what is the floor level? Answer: 64.9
